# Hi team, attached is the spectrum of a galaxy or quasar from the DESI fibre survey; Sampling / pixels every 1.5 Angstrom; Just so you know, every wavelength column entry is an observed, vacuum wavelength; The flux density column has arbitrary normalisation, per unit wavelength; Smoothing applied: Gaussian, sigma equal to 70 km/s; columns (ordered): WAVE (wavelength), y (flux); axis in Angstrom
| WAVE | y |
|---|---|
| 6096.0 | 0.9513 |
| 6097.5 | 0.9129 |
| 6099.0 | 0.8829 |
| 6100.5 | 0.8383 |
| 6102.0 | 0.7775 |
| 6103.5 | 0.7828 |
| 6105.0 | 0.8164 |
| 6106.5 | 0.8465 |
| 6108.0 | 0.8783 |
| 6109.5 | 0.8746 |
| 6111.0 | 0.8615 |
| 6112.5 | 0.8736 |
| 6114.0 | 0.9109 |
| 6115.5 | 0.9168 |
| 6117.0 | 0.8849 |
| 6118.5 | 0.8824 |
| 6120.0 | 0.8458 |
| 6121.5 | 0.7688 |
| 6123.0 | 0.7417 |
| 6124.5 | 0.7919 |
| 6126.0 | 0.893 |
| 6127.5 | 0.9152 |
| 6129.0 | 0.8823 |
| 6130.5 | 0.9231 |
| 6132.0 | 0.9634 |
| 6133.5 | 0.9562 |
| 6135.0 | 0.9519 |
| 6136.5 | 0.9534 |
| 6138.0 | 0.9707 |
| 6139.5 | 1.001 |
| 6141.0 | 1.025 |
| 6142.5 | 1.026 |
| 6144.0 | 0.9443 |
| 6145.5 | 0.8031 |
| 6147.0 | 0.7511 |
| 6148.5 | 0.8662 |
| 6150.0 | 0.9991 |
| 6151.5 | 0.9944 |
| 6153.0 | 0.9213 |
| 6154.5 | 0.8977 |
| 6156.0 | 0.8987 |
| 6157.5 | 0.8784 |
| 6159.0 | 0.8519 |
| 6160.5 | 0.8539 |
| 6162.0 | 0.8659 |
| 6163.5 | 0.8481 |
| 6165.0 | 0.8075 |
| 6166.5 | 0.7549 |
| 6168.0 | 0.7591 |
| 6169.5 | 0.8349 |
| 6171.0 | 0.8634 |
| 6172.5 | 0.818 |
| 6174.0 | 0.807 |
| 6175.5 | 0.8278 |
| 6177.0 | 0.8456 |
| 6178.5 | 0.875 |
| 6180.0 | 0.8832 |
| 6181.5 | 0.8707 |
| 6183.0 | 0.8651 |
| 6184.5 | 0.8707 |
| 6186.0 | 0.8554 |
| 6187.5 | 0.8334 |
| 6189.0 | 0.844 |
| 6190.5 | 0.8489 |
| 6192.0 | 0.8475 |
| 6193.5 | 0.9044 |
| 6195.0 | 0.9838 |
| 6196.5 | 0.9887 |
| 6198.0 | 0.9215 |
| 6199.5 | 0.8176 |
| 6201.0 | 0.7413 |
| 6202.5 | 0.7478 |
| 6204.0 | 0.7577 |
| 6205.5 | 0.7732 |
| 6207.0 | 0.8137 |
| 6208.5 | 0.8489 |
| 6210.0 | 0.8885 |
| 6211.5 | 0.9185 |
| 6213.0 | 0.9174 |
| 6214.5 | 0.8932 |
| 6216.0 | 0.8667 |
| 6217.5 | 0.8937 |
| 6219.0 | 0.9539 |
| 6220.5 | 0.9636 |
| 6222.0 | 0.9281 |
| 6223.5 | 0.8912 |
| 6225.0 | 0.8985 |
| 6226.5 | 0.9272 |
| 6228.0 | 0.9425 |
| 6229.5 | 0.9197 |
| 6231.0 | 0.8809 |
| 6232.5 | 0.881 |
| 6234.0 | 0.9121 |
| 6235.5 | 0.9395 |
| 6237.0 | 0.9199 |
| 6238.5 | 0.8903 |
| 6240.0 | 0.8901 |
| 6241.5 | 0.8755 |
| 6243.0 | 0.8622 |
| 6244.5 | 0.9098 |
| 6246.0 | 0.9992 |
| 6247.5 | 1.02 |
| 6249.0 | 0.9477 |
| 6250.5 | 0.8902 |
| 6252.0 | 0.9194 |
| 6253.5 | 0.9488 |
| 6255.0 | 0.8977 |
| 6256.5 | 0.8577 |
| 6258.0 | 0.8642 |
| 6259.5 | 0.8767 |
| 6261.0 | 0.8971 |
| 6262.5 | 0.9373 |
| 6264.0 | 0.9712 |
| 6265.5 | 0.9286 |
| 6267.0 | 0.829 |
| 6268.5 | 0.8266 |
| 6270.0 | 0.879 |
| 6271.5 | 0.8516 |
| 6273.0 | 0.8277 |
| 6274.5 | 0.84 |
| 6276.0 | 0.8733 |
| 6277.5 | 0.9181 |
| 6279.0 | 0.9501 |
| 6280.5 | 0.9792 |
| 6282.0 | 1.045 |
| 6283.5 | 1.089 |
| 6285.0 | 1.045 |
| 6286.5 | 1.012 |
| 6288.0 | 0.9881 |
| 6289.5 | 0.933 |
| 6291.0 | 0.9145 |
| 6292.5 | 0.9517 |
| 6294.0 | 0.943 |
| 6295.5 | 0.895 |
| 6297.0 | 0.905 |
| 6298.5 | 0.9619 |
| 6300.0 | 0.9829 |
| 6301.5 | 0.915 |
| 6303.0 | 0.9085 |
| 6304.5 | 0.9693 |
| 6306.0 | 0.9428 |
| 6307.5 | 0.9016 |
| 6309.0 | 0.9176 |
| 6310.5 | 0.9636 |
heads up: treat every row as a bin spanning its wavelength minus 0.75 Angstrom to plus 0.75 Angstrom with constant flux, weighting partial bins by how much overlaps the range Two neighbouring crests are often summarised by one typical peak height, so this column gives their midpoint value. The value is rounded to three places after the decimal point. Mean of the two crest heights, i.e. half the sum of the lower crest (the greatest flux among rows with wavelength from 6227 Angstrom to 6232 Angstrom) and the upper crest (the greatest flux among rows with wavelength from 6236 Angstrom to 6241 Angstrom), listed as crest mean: 0.931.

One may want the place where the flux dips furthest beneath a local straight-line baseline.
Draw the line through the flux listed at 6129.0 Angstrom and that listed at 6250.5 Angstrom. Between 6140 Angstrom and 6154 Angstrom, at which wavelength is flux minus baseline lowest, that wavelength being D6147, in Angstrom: 6147.0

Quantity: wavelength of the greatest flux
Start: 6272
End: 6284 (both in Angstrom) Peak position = 6283.5 Angstrom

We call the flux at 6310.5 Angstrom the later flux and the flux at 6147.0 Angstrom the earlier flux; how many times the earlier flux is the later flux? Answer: 1.28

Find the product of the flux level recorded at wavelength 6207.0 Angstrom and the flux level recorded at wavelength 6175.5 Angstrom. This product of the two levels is 0.67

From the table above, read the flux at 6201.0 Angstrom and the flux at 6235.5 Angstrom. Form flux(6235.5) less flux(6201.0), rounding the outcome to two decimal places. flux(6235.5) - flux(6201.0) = 0.20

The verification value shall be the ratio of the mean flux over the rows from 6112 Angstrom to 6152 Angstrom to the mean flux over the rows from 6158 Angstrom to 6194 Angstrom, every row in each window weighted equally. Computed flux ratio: 1.07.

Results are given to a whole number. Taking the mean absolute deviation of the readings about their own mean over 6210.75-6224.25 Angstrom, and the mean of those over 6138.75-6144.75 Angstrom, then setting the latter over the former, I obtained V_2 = 40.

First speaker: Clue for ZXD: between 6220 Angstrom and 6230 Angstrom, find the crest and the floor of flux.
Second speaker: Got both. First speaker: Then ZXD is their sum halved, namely 0.93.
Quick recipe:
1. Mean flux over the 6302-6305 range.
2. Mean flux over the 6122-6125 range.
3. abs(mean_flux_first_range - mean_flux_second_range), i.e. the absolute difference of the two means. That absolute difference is 0.17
